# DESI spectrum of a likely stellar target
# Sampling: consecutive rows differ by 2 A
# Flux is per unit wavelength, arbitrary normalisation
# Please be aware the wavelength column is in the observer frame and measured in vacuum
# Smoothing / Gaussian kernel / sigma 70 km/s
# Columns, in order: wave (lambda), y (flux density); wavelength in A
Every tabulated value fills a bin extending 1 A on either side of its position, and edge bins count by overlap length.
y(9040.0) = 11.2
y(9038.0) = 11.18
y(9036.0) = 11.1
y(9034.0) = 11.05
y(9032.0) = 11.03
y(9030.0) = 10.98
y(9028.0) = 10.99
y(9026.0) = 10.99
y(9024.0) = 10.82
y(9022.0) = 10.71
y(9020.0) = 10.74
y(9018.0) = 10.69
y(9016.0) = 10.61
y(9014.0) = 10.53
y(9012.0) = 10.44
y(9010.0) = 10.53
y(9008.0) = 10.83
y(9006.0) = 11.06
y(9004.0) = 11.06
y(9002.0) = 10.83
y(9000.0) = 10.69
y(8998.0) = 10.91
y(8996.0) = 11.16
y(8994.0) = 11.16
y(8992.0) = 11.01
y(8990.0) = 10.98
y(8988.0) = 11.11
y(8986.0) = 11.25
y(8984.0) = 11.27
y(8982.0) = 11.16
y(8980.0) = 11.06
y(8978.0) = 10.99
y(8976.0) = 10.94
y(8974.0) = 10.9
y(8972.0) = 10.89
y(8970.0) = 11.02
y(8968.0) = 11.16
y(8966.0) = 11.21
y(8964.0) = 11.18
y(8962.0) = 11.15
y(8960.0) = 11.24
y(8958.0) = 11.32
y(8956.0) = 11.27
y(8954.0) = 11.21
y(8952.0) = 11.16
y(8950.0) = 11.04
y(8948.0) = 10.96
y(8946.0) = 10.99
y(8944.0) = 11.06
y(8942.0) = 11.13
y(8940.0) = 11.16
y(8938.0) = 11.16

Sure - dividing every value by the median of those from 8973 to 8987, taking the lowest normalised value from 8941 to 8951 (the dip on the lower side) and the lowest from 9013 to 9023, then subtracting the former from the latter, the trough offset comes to -0.039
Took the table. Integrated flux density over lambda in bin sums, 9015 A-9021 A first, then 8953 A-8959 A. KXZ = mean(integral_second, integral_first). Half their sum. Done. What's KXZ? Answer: 65.8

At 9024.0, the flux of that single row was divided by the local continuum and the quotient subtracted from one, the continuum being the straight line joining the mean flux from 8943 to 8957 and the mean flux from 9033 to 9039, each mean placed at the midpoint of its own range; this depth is 0.026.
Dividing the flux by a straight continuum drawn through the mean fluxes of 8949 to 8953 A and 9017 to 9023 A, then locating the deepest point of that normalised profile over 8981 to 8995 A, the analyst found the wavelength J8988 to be 8990.0 A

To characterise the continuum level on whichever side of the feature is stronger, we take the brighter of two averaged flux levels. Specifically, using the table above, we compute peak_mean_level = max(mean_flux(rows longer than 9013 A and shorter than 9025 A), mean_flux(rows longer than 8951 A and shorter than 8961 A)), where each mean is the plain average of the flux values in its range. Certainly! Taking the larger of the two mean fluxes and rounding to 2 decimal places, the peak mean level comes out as 11.24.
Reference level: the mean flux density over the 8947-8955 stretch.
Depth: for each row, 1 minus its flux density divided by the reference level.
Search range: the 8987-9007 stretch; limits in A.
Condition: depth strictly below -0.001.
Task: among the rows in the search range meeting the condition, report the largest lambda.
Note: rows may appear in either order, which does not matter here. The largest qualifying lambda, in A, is 8996.0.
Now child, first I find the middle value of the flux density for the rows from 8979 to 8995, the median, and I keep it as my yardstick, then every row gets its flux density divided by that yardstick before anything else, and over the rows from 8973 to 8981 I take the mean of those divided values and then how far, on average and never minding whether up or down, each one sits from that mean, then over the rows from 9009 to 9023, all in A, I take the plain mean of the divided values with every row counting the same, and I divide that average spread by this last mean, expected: 0.0049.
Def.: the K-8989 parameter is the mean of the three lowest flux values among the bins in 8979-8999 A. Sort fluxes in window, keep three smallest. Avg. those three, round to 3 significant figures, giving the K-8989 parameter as 11.0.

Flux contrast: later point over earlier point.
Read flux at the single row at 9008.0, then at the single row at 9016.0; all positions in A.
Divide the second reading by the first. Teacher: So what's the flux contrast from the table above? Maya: 0.98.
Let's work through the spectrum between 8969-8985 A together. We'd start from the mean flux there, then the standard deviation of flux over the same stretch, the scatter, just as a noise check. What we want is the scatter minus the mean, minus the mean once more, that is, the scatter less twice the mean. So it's -21.9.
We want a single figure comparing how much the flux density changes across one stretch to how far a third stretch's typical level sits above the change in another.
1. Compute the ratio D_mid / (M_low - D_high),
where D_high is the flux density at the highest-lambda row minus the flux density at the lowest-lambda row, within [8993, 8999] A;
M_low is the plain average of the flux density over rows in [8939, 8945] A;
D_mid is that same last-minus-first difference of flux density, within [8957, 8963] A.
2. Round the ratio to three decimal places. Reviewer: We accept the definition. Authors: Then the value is -0.015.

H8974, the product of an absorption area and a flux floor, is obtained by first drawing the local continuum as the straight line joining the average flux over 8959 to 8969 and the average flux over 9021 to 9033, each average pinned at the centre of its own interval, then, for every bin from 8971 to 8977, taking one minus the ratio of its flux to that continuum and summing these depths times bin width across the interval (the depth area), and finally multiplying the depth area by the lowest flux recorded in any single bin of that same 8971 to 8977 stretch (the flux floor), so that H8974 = 1.4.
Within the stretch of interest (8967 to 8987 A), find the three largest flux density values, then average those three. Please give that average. 11.2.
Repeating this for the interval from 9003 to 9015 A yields 11.0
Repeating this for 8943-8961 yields 11.3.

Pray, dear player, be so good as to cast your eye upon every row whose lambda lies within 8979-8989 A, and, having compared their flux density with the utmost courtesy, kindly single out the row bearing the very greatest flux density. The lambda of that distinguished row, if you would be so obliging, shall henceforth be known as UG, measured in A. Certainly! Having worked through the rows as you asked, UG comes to 8984.0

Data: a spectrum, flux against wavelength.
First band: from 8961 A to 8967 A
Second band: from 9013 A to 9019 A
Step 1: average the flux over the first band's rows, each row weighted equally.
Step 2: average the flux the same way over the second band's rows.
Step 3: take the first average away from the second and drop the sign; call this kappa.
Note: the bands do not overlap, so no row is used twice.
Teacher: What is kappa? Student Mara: 0.57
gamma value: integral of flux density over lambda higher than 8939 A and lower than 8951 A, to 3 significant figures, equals 133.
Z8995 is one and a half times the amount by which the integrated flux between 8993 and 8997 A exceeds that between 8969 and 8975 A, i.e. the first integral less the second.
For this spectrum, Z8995 -31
